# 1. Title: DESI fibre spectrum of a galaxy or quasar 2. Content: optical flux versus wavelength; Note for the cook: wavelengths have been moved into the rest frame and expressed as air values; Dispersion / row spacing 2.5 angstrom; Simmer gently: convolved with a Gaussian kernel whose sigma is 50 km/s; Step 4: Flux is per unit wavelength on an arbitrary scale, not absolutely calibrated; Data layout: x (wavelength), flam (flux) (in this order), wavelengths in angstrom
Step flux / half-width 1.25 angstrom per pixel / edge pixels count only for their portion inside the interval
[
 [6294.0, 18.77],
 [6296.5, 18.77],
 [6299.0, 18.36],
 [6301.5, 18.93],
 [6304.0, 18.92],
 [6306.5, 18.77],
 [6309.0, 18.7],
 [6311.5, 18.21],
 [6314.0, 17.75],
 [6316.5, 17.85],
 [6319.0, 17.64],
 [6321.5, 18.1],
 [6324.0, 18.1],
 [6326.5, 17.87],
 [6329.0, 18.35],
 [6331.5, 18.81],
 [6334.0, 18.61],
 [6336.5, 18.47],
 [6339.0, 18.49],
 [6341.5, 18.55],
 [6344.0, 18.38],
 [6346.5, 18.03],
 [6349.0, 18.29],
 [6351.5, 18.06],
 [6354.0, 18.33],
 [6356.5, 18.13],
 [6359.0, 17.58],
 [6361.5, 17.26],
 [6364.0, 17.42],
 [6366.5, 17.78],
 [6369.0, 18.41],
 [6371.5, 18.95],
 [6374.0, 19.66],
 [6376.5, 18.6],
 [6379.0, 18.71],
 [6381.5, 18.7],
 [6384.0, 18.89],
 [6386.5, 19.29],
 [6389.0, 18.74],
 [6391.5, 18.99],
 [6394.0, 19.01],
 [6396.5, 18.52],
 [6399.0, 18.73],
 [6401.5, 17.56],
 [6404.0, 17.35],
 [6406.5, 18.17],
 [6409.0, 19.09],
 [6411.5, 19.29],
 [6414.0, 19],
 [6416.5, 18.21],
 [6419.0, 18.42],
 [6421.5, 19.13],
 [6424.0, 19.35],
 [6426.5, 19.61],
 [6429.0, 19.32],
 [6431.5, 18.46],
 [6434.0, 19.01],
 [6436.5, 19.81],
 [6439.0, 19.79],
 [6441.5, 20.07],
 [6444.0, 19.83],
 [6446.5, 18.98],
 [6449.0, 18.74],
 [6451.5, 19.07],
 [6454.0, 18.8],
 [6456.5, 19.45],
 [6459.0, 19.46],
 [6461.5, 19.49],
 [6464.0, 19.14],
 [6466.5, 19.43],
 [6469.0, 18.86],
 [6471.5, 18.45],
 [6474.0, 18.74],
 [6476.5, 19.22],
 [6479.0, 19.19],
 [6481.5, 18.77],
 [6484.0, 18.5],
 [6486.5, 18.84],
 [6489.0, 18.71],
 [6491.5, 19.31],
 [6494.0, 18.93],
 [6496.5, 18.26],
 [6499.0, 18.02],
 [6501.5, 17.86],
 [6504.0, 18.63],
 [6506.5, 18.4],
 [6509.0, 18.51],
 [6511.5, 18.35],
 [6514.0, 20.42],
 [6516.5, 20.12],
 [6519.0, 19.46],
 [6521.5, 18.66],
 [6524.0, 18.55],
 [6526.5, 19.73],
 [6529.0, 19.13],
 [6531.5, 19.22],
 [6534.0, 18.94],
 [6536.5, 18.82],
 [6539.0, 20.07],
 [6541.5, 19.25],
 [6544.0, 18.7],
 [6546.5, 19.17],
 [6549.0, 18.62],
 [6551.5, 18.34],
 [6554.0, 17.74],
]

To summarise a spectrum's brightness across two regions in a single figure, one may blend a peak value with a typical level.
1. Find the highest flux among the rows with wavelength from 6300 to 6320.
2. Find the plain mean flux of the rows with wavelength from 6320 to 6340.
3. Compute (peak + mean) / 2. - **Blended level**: 18.6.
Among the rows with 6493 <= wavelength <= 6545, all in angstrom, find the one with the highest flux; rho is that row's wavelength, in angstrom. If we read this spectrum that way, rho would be 6514.0 angstrom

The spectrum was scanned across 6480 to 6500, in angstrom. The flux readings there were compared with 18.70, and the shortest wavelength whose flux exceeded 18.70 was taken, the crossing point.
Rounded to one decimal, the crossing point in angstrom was 6481.5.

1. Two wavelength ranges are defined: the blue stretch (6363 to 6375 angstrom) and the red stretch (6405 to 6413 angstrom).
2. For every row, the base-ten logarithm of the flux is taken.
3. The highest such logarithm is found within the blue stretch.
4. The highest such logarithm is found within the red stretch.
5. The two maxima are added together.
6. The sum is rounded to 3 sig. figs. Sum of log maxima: 2.58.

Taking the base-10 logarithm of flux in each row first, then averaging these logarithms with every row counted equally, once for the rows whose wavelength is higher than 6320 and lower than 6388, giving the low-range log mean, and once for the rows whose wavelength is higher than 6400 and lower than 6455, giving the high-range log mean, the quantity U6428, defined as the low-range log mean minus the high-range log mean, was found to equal -0.0137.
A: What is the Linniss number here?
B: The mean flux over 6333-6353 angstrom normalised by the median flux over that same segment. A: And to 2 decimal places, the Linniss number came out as 1.00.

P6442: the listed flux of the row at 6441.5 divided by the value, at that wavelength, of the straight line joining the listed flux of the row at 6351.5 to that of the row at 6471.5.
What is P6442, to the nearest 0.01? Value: 1.09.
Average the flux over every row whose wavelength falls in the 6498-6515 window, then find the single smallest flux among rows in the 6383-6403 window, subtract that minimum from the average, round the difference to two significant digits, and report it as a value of 1.0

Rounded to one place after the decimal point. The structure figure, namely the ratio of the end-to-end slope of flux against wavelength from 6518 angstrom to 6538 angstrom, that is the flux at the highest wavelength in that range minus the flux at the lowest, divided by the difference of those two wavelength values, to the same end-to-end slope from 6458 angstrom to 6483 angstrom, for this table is 1.2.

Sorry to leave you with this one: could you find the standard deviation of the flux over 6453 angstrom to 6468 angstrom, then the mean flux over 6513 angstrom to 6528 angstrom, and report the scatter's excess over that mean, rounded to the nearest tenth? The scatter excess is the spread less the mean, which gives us -19.2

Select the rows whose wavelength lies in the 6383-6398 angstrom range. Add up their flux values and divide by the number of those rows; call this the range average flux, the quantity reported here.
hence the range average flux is 18.9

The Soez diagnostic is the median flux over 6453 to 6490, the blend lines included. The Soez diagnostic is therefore 18.9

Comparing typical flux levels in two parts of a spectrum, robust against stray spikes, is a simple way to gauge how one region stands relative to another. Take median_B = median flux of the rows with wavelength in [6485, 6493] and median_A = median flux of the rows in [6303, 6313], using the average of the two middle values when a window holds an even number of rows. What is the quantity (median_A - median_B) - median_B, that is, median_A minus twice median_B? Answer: -18.9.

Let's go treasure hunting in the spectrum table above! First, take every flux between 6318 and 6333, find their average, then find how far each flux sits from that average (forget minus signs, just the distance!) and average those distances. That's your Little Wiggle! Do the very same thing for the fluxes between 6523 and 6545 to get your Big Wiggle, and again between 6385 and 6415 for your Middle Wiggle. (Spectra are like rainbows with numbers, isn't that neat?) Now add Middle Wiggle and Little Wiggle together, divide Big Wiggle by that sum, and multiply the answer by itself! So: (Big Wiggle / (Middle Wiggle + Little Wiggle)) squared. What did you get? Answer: 0.22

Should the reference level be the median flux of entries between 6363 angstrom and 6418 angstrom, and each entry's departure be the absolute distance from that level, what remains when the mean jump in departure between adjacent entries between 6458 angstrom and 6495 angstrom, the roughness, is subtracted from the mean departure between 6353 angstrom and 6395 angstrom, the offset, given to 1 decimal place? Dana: 0.2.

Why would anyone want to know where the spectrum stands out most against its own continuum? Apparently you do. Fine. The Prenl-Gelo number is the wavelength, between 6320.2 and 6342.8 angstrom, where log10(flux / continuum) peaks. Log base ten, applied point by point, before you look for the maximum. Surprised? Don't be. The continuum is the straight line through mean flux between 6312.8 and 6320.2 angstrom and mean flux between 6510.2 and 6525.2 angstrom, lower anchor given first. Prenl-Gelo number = 6331.5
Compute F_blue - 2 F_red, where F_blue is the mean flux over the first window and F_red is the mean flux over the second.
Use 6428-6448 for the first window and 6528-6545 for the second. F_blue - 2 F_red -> -18.9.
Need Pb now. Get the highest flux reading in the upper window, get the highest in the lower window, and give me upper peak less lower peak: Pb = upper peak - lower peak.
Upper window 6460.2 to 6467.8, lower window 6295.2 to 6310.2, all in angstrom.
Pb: 0.6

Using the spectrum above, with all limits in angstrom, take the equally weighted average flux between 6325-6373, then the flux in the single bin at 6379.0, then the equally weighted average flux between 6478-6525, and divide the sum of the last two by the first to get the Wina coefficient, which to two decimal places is 2.06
